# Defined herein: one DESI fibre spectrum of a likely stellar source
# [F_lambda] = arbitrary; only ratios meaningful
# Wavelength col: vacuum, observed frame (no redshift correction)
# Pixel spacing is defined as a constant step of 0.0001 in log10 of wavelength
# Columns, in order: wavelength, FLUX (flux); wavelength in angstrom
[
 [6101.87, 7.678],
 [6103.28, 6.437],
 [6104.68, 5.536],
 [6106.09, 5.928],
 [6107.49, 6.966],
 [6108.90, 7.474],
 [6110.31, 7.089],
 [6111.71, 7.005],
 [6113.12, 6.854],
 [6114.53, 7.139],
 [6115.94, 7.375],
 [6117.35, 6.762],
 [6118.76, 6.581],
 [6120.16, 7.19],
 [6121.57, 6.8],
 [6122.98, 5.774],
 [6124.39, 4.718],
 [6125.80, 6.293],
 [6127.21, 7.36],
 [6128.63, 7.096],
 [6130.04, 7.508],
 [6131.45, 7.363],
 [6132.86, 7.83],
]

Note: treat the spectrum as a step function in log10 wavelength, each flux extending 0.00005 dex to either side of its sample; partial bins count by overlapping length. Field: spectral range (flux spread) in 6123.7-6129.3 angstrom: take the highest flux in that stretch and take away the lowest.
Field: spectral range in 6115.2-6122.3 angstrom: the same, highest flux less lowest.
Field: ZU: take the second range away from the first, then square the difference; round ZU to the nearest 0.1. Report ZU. 3.4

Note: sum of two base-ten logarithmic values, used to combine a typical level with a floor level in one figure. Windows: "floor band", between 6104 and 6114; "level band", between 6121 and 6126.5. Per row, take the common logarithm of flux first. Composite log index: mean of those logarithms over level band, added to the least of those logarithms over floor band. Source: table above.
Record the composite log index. 1.51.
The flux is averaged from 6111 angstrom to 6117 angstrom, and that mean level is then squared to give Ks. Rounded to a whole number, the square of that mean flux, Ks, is 50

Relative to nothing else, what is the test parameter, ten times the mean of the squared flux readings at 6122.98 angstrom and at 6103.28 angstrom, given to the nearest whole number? 374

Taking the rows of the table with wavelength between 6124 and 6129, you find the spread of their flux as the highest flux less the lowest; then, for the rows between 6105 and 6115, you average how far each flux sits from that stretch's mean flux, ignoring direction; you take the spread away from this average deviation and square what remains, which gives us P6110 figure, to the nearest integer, 5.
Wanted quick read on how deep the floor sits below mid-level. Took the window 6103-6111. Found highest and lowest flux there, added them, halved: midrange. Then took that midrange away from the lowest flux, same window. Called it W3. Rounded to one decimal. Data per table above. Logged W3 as -1.0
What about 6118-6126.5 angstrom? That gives -1.2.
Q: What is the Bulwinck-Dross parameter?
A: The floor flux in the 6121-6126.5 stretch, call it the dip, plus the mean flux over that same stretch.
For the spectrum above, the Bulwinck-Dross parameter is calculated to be 10.6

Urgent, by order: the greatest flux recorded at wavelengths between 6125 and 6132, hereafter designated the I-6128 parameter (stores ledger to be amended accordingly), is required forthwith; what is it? 7.508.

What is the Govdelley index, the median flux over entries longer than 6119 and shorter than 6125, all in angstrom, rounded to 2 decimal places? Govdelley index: 6.29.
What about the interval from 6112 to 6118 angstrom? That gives 7.00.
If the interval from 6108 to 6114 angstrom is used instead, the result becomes 7.05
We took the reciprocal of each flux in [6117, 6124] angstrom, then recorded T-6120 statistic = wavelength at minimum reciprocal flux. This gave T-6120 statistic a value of 6120.16 angstrom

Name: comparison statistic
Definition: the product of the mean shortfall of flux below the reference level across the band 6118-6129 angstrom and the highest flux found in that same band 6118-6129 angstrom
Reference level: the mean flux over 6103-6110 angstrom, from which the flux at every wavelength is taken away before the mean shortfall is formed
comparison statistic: 0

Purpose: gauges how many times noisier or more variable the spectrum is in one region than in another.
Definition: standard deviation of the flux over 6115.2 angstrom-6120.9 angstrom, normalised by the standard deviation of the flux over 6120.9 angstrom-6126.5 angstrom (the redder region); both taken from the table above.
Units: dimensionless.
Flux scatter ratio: 0.4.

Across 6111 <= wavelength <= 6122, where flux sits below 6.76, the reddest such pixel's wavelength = 6118.76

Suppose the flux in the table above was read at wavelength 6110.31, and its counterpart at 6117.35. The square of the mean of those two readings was 48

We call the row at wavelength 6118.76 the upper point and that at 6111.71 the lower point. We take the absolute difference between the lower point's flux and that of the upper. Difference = 0.42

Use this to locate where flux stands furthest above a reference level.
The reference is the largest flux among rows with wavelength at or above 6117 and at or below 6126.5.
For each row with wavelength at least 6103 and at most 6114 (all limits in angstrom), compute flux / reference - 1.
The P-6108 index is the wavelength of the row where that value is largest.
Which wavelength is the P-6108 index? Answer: 6108.90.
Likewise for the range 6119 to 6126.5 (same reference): 6120.16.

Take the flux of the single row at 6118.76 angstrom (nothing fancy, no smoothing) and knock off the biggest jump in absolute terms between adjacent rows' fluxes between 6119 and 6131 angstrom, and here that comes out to 5.0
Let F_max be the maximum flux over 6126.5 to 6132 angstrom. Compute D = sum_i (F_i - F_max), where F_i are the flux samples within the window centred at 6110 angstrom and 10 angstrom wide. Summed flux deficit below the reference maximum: -4.1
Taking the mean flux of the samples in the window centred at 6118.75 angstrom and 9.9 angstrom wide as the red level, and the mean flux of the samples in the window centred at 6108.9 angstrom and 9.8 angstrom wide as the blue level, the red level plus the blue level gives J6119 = 13.5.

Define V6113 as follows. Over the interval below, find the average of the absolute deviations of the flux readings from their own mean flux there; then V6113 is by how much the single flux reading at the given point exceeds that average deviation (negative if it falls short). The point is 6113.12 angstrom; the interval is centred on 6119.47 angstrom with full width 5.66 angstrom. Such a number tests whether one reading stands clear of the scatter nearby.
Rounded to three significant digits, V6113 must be 6.68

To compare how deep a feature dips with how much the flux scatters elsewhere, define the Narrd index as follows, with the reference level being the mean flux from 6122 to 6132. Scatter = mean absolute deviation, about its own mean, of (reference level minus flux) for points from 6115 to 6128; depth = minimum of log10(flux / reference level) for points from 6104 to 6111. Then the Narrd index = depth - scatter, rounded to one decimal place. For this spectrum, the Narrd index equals -0.7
